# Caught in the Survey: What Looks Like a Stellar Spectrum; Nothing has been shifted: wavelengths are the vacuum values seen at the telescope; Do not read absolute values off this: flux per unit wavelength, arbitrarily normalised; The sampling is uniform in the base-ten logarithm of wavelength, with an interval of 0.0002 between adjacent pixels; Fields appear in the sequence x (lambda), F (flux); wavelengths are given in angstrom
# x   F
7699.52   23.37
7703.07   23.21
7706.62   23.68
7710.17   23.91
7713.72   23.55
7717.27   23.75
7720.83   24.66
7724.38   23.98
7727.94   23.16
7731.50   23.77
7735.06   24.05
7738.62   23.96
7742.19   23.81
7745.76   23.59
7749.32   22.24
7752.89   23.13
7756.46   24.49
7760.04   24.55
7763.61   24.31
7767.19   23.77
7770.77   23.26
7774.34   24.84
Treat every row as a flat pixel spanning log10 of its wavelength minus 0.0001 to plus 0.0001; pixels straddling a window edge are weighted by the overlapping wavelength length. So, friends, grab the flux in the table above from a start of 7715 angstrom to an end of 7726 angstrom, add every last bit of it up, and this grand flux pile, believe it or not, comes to 72.4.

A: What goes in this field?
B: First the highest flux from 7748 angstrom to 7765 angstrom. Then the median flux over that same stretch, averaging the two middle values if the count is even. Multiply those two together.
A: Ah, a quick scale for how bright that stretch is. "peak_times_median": 597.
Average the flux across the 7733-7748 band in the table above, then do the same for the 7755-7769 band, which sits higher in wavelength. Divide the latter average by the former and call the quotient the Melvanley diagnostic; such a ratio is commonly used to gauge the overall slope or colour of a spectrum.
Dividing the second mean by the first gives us 1.02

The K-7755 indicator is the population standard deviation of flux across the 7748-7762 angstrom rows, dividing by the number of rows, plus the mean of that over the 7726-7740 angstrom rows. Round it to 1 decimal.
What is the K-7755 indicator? 24.7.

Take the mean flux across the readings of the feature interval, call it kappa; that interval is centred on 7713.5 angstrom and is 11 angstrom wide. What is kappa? 23.74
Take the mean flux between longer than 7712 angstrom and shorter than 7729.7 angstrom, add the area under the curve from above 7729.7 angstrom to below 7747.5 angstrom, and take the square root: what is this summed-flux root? 21.2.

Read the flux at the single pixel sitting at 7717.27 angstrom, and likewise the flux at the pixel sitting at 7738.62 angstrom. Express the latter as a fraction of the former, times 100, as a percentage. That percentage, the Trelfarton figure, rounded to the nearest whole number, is 101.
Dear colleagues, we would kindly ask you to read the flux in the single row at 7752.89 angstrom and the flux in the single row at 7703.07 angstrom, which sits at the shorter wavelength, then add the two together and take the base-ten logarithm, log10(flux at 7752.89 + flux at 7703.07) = 1.67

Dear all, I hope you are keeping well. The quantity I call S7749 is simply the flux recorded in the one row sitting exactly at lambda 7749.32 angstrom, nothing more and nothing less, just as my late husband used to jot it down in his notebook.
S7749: 22.24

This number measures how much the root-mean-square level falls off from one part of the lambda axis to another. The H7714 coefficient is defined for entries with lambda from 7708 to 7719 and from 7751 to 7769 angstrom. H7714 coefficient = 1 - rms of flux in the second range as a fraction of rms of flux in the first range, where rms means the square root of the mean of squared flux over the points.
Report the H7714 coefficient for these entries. -0.013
